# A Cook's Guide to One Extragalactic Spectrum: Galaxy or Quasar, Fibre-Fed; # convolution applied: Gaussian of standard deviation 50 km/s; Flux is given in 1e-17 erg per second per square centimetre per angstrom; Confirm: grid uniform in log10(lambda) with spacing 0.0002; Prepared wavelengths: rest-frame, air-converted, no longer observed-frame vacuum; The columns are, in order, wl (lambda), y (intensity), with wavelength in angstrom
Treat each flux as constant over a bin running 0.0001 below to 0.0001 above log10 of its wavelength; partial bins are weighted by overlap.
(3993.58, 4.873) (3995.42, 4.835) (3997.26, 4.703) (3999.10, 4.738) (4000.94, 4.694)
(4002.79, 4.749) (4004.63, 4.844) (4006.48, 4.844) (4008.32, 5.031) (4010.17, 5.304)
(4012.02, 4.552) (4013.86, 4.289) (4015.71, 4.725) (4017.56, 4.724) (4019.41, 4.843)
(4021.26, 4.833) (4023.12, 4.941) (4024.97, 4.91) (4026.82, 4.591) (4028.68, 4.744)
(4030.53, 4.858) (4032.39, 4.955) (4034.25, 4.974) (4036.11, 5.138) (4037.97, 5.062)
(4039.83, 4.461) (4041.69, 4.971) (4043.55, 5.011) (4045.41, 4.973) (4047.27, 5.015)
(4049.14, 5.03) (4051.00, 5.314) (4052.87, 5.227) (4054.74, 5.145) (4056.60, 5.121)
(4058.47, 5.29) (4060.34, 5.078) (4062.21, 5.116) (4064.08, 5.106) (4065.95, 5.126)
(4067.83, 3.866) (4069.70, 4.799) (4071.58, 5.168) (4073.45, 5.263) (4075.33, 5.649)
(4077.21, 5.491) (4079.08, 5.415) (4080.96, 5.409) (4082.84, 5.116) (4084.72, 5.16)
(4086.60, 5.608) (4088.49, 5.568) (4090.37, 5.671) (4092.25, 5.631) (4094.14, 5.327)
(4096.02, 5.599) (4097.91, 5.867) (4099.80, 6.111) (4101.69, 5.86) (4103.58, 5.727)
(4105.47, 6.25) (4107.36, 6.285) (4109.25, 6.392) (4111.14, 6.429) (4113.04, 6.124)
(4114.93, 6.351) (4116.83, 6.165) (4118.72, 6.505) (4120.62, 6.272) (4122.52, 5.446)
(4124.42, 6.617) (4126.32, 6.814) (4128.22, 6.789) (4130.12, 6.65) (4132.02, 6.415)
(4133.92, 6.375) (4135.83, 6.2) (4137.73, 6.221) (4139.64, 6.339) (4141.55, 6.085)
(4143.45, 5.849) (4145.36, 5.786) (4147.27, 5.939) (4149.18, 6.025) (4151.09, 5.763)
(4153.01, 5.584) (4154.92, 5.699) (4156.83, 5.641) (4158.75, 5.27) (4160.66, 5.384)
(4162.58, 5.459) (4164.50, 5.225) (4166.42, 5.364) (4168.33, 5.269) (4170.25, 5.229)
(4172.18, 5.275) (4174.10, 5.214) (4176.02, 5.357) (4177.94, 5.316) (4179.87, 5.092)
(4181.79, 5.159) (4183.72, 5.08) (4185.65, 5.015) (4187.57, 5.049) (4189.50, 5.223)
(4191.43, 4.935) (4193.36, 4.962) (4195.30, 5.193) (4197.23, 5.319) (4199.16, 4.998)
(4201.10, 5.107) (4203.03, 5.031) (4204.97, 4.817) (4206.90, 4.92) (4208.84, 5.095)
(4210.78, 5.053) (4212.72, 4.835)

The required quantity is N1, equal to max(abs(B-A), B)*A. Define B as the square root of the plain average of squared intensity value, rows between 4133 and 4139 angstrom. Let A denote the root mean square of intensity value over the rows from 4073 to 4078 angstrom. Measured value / 34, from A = 5.5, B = 6.3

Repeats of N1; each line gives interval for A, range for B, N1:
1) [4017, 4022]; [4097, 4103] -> 29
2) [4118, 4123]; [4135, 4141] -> 38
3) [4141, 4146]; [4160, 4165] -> 32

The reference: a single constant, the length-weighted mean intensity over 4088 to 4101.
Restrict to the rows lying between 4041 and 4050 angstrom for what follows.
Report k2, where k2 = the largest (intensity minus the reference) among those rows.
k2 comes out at -0.66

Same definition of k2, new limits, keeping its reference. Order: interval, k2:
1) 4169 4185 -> -0.33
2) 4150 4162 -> 0.07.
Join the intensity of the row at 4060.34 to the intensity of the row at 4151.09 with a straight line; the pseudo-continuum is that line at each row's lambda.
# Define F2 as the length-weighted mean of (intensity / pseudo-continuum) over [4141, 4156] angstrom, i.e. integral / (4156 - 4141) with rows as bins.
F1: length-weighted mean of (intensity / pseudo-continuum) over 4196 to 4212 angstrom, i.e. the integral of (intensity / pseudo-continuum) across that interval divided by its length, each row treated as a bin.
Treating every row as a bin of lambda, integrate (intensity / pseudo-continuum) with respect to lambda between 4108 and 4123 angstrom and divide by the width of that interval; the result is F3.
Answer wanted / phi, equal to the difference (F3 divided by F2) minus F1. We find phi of 0.30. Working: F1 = 0.82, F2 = 1.02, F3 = 1.14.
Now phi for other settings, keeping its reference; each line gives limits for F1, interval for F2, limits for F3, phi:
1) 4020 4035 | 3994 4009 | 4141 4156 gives -0.02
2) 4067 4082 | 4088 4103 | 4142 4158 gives -0.05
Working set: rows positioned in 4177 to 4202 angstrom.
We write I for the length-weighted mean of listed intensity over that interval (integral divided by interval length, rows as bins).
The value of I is 5.1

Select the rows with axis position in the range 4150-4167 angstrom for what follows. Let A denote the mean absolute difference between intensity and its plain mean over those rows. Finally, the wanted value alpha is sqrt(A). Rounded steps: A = 0.16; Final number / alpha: 0.40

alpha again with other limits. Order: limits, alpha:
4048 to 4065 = 0.28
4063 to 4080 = 0.58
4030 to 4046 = 0.35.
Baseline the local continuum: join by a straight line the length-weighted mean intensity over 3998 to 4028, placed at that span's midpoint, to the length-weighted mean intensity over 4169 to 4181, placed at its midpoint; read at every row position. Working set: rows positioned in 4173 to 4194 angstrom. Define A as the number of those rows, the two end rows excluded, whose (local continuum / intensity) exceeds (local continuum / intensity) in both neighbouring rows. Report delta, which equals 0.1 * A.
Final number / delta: 0.30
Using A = 3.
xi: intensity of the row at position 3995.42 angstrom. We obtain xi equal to 4.835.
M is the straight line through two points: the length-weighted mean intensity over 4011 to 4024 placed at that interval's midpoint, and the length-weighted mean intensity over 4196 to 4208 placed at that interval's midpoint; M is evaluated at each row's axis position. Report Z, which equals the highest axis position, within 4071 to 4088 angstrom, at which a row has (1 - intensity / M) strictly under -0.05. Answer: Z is 4086.60 angstrom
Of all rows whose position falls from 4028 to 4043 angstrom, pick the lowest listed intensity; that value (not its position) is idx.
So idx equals 4.461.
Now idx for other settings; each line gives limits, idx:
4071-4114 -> 5.116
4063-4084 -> 3.866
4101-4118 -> 5.727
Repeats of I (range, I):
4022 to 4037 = 4.9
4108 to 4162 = 6.1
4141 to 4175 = 5.6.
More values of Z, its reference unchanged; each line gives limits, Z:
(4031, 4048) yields 4047.27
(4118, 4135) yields 4133.92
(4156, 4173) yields 4172.18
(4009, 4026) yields 4010.17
